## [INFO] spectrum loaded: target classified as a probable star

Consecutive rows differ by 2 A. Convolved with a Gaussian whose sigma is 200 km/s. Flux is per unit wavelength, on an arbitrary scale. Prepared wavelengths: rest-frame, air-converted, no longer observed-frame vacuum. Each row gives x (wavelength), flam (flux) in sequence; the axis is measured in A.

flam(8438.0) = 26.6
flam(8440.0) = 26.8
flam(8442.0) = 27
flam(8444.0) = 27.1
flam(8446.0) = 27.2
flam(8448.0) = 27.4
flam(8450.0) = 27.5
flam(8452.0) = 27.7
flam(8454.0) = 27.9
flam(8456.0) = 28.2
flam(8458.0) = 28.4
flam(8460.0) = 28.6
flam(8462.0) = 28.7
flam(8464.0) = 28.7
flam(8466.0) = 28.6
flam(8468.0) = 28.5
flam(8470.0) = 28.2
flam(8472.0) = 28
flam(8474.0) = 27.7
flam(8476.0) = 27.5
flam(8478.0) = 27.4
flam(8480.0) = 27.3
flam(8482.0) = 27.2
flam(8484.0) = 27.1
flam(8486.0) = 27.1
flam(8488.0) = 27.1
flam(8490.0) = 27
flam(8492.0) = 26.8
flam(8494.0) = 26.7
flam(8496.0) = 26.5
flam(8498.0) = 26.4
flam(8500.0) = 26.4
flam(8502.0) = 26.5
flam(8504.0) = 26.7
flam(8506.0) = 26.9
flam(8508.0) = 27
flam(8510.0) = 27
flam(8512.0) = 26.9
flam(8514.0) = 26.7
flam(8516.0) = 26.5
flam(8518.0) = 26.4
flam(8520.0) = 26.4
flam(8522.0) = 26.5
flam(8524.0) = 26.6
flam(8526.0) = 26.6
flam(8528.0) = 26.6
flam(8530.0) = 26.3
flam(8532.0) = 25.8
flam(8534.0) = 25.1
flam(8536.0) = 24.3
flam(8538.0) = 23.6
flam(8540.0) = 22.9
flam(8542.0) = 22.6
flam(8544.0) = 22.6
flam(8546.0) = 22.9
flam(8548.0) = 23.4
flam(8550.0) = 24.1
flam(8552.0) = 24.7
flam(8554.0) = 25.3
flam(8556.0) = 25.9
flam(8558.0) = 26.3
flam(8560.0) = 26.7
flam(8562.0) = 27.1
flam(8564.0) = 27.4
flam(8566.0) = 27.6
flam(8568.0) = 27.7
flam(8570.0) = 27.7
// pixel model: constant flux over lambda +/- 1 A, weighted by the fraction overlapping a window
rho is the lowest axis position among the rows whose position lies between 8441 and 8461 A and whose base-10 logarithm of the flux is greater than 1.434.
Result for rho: 8446.0 A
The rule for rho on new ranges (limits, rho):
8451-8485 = 8452.0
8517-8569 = 8564.0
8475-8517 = 8476.0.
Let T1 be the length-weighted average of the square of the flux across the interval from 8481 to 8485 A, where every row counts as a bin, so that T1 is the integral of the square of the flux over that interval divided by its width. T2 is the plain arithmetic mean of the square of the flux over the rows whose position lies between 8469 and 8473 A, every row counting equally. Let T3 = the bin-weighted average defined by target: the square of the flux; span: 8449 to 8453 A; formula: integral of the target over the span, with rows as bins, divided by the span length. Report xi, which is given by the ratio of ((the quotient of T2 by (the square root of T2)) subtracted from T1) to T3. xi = 0.93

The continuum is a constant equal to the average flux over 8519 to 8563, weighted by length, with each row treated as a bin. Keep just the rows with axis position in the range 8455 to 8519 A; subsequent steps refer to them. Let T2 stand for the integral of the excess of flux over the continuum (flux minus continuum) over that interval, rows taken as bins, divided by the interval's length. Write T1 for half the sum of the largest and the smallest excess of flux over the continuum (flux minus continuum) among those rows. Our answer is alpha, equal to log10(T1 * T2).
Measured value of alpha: 0.7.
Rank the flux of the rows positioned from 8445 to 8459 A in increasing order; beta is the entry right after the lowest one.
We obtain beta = 27.4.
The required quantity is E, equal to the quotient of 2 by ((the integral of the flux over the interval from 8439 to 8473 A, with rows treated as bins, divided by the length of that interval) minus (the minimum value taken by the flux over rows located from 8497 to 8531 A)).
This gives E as 1.2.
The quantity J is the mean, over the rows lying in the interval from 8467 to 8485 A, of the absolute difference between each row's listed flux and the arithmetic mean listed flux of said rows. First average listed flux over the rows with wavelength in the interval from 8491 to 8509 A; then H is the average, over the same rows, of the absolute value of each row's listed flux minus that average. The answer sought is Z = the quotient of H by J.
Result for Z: 0.5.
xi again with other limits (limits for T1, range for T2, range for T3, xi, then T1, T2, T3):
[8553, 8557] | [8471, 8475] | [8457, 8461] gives 0.77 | 655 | 776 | 812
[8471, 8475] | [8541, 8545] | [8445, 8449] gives 1.01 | 776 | 511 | 745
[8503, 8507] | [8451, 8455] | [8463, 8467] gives 0.84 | 718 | 773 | 821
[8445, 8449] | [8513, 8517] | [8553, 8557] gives 1.10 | 745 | 708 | 655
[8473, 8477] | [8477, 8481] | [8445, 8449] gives 0.99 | 762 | 748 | 745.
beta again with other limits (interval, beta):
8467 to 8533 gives 26.3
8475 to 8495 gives 26.8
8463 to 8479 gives 27.5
